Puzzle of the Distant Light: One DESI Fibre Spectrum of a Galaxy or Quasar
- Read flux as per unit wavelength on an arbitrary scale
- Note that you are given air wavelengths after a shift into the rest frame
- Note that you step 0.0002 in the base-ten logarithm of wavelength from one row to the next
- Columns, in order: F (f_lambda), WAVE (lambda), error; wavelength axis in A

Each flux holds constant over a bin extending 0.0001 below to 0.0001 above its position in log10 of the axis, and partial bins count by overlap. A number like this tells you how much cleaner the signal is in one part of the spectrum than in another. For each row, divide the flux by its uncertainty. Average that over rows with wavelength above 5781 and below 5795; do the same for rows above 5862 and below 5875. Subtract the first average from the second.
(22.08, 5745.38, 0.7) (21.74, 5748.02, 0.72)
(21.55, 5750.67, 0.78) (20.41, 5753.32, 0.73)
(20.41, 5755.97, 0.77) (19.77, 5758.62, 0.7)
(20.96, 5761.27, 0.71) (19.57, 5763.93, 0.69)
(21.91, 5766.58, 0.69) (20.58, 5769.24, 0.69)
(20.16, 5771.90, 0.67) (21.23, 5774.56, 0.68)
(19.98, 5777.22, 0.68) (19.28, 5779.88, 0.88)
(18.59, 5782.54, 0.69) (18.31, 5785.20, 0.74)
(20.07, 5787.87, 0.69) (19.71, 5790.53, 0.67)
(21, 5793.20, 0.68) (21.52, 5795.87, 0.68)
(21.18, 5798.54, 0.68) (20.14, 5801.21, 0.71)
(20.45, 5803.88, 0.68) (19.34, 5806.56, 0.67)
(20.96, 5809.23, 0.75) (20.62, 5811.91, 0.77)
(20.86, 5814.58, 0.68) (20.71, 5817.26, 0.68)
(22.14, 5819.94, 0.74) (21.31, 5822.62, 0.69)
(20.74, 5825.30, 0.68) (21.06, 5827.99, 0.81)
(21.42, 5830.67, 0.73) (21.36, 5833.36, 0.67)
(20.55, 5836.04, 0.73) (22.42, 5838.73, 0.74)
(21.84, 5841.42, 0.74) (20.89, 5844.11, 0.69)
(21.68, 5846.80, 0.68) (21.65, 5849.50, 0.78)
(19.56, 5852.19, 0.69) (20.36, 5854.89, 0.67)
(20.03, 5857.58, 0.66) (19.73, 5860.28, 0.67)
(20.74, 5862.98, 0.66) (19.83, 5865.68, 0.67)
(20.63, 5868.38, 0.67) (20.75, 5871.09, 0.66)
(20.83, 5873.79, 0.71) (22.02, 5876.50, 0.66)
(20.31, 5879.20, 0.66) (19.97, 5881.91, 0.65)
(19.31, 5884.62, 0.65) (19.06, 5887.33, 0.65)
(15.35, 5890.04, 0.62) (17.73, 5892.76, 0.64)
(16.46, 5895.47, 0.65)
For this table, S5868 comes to 2.3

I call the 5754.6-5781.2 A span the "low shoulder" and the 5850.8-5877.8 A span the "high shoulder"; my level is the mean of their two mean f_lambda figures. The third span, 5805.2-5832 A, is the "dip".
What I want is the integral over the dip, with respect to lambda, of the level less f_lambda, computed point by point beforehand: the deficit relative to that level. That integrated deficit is -13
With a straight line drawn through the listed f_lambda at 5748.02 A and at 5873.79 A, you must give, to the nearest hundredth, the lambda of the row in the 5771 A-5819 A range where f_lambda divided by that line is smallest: 5785.20 A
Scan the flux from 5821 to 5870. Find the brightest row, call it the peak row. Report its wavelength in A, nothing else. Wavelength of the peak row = 5838.73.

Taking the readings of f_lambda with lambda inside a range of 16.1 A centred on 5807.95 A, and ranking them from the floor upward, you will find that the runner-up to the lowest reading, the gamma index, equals 20.14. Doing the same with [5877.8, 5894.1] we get 17.73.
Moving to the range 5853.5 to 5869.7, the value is 19.83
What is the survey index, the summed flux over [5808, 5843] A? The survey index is 276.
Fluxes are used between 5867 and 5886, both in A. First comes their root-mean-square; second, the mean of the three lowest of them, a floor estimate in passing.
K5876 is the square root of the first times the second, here 20.2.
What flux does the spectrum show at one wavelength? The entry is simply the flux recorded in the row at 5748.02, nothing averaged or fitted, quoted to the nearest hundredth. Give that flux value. 21.74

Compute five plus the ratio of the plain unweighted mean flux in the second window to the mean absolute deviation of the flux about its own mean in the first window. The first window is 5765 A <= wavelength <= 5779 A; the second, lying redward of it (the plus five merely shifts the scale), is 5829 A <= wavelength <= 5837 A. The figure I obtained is 38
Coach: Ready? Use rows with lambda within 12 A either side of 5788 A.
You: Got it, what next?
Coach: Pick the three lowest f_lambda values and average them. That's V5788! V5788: 18.7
